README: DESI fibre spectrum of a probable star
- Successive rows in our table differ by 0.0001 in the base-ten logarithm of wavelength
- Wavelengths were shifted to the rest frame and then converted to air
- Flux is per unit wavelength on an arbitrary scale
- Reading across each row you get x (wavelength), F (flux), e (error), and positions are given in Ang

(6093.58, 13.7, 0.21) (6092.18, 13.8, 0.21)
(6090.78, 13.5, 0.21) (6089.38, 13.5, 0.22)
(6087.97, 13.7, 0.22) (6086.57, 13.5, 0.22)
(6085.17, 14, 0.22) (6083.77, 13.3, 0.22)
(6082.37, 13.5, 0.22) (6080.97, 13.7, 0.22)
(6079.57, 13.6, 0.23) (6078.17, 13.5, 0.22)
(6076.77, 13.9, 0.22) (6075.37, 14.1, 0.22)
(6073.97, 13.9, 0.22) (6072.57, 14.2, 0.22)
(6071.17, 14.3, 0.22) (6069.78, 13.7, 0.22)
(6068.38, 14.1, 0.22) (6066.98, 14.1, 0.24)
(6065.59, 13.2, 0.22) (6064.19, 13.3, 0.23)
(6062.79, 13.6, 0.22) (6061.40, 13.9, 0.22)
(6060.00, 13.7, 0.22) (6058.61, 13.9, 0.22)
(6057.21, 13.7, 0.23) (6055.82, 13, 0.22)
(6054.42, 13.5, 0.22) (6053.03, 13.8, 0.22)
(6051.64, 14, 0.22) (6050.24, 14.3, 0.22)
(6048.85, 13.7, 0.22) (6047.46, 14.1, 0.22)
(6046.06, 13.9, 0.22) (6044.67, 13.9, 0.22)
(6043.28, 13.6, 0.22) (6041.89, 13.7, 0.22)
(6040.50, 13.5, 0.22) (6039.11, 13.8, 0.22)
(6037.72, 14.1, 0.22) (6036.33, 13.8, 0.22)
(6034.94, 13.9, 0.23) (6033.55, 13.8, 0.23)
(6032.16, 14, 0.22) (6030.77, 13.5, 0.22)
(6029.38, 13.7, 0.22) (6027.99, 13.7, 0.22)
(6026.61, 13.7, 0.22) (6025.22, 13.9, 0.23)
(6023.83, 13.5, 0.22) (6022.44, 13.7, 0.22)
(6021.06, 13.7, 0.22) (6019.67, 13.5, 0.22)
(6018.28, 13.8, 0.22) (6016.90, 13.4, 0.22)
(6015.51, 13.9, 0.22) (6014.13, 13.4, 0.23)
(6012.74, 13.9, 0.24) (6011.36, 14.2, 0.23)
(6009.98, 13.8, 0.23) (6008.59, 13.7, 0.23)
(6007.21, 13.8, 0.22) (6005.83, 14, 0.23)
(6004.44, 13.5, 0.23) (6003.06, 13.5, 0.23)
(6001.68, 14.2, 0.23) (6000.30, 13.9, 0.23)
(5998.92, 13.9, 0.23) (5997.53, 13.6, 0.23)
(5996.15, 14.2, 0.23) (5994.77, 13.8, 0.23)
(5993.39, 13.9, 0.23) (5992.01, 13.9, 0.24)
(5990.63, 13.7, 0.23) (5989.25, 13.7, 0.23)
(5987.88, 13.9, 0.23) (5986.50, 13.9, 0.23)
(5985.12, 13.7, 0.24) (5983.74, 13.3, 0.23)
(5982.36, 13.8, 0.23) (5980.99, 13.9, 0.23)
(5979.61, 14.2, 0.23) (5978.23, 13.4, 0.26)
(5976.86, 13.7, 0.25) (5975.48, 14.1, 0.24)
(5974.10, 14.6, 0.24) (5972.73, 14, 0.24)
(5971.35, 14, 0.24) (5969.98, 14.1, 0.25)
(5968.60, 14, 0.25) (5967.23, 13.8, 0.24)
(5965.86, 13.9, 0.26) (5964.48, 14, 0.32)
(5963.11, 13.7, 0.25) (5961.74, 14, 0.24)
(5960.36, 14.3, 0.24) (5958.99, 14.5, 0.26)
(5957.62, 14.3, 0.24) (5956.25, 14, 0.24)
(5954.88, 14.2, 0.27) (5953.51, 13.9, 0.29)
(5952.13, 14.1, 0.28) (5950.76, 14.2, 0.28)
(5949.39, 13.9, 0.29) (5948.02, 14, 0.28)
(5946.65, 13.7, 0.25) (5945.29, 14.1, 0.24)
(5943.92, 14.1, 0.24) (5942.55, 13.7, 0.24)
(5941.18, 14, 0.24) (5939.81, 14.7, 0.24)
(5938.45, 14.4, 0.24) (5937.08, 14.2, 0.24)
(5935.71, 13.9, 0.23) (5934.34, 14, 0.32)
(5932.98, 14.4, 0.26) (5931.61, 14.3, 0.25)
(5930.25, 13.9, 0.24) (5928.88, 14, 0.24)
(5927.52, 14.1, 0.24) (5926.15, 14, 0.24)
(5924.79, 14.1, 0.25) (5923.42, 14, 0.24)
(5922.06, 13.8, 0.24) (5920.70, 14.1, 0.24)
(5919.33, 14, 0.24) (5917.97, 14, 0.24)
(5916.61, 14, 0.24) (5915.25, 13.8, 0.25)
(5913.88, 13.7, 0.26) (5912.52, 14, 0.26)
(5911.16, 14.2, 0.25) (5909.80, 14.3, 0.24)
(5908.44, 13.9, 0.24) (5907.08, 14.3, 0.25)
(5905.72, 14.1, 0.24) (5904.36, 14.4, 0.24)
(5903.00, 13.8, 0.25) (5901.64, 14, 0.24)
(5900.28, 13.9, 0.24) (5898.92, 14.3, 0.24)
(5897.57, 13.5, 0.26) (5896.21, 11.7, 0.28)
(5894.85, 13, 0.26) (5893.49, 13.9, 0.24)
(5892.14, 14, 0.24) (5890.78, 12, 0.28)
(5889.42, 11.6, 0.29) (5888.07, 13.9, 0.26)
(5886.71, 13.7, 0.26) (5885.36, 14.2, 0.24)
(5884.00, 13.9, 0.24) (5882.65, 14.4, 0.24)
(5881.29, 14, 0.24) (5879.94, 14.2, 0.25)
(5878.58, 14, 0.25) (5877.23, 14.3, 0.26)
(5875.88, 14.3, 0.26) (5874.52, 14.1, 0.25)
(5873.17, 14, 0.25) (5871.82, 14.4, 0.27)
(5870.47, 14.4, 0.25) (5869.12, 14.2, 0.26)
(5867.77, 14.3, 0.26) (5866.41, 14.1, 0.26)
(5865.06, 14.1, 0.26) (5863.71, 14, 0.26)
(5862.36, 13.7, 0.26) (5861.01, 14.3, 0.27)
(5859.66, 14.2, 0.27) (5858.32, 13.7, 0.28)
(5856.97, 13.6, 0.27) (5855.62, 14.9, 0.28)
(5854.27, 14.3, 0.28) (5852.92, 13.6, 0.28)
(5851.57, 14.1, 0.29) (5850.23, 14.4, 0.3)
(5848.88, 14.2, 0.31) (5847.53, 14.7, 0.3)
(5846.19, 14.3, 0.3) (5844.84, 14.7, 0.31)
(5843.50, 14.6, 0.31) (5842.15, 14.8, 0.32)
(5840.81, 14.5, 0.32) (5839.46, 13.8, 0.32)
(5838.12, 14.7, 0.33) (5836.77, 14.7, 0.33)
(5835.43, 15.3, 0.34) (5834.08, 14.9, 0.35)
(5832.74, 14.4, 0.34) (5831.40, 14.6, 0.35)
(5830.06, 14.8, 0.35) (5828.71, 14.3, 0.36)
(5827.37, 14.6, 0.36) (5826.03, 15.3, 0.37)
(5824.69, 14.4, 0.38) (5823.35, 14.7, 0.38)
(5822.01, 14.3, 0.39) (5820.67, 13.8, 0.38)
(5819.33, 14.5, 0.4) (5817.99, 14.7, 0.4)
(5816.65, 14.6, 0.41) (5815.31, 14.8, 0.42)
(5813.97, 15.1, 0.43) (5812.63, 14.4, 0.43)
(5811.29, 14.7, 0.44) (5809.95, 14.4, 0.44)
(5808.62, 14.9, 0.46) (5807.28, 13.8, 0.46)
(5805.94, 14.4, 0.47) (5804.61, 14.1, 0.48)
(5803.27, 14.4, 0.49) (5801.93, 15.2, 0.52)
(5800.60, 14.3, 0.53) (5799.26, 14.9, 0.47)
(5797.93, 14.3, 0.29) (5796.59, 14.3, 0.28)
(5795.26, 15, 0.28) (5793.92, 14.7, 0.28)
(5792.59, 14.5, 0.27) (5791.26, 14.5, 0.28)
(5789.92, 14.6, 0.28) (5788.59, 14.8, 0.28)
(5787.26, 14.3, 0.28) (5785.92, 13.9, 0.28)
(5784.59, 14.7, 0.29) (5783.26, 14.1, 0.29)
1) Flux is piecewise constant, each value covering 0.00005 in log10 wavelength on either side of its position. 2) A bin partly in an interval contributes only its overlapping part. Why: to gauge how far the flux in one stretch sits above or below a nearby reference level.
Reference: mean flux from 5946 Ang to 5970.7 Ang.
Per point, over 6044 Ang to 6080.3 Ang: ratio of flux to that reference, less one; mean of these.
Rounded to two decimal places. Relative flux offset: -0.02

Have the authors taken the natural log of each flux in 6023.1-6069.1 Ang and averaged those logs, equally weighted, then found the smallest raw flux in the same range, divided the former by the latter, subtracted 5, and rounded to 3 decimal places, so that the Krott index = -4.798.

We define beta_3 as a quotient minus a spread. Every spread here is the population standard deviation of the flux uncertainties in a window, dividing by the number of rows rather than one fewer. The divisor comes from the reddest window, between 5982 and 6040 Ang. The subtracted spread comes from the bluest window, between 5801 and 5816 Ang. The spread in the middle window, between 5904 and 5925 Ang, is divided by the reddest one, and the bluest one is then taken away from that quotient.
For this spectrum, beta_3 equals 1.2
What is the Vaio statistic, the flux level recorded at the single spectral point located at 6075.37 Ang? 14.1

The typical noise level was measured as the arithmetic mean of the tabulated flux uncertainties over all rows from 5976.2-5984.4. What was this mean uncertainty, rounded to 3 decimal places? 0.238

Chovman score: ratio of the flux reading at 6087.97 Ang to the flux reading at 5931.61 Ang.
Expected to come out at 0.958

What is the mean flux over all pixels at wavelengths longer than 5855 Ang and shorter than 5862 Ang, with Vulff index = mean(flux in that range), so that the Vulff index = 14.1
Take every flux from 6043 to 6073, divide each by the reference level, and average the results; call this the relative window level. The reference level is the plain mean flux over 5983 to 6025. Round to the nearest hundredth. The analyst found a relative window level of 1.00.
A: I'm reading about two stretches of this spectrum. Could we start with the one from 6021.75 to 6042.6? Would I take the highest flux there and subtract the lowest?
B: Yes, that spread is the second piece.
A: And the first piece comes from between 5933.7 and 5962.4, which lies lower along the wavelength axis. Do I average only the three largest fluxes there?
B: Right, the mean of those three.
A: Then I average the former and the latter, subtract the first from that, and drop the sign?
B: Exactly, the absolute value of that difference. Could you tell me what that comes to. 6.97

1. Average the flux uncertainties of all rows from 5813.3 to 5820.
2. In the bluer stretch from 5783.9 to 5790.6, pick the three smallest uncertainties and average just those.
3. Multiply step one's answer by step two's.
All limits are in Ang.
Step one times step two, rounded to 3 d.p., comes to 0.115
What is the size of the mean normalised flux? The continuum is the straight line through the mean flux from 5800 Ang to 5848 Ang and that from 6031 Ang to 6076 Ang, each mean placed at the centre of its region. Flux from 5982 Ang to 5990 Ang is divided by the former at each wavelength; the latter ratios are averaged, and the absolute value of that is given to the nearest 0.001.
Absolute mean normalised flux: 0.977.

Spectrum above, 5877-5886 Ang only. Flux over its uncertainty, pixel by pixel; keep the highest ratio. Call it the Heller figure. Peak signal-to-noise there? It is 60.0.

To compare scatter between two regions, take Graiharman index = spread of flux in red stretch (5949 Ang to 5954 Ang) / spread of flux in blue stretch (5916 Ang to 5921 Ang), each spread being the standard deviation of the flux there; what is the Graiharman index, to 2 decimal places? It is 3.00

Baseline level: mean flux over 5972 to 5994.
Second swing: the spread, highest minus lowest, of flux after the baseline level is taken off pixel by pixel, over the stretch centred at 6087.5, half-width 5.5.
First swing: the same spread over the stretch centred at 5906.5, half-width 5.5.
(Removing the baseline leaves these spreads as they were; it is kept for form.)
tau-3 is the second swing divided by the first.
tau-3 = 1.17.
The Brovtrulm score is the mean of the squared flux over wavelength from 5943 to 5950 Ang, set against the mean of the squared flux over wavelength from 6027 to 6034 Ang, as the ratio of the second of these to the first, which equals 0.969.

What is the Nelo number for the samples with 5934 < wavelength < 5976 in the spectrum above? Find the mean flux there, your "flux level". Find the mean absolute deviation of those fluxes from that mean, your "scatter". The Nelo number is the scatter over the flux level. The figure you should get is 0.013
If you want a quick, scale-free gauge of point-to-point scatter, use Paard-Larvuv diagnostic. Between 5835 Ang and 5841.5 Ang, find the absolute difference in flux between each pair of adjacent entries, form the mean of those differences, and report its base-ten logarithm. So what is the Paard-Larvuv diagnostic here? -0.3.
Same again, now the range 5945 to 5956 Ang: -0.6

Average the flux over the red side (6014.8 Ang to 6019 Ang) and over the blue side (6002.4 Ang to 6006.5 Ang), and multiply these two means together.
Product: 187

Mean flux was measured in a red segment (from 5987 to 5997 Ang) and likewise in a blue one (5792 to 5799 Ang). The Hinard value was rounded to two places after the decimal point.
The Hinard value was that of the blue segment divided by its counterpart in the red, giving 1.05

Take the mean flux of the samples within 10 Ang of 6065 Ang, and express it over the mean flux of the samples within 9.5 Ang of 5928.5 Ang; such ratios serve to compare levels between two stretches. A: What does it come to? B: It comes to 0.979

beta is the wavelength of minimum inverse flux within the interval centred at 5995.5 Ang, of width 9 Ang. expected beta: 5996.15 Ang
